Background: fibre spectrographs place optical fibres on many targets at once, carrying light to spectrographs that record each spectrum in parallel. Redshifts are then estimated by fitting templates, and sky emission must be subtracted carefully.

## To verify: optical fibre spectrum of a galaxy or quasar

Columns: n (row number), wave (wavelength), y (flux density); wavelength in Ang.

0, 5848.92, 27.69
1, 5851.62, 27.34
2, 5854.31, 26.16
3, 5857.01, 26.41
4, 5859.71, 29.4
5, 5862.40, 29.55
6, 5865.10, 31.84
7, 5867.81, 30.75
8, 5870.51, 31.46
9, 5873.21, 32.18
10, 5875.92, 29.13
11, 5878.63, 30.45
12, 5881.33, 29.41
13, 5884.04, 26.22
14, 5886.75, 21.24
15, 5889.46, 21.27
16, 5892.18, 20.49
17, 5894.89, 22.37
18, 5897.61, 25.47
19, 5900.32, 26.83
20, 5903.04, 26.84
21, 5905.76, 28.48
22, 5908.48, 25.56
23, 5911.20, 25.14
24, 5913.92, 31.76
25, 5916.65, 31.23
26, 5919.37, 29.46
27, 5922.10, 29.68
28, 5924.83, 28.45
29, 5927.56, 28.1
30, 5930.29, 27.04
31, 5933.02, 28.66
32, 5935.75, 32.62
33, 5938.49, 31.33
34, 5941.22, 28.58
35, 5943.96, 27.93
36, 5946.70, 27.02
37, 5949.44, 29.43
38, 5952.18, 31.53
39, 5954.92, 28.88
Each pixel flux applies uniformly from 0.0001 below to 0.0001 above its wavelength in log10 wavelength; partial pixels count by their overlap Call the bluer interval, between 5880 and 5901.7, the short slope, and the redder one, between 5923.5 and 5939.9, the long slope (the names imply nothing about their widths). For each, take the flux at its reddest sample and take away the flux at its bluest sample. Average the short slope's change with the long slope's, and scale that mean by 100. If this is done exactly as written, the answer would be 15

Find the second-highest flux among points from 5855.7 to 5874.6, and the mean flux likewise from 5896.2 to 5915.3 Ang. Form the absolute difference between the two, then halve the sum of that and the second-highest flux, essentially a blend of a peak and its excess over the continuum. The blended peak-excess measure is 18.3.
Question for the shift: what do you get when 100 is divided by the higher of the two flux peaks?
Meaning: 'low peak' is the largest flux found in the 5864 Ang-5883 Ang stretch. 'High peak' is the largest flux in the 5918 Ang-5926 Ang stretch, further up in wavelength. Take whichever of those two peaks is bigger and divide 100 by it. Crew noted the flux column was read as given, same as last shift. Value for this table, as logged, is 3.11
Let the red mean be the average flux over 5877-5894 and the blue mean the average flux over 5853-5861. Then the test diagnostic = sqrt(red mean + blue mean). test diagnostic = 7.22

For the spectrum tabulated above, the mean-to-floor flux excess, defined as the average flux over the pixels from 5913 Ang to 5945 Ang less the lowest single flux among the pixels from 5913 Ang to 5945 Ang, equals 2.5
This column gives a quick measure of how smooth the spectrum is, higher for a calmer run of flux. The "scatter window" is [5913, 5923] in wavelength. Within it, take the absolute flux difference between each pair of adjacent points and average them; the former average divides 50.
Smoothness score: 60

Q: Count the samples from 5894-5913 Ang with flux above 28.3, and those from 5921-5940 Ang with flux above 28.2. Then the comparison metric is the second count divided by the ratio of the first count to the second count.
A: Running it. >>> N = 25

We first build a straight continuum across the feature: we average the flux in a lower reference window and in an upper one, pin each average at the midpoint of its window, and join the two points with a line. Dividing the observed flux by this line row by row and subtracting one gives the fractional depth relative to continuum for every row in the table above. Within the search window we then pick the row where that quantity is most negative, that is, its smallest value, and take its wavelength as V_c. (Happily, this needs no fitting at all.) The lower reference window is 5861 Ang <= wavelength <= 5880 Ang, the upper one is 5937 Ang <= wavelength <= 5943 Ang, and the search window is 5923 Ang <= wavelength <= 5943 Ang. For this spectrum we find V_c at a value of 5930.29 Ang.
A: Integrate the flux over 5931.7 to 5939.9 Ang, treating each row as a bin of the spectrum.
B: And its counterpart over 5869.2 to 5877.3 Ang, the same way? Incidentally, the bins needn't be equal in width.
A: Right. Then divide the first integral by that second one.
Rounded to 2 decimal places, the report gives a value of 1.01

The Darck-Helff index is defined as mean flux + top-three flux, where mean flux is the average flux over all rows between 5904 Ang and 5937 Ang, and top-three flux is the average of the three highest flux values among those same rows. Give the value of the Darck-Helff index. 61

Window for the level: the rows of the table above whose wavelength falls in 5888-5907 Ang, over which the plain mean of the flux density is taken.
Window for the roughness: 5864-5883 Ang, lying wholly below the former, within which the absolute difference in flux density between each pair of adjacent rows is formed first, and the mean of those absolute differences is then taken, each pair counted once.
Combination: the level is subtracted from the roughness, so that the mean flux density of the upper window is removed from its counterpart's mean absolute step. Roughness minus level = -23.2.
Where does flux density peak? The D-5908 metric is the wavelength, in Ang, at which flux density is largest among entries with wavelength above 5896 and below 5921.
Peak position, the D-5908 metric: 5913.92 Ang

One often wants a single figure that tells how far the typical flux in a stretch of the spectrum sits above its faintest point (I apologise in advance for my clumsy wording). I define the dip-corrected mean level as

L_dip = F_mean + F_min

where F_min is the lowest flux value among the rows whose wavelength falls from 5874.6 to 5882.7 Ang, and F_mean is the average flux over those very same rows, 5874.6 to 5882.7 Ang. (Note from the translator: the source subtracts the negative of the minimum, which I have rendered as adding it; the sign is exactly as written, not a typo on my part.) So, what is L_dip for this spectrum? 58.8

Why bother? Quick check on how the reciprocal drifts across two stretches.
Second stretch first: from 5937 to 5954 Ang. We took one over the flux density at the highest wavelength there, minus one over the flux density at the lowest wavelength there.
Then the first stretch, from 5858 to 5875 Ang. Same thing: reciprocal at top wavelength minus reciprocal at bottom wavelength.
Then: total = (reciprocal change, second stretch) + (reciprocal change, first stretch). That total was -0.003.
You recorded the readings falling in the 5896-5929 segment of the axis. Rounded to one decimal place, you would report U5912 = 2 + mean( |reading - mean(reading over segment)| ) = 3.8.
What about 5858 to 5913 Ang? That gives 5.1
